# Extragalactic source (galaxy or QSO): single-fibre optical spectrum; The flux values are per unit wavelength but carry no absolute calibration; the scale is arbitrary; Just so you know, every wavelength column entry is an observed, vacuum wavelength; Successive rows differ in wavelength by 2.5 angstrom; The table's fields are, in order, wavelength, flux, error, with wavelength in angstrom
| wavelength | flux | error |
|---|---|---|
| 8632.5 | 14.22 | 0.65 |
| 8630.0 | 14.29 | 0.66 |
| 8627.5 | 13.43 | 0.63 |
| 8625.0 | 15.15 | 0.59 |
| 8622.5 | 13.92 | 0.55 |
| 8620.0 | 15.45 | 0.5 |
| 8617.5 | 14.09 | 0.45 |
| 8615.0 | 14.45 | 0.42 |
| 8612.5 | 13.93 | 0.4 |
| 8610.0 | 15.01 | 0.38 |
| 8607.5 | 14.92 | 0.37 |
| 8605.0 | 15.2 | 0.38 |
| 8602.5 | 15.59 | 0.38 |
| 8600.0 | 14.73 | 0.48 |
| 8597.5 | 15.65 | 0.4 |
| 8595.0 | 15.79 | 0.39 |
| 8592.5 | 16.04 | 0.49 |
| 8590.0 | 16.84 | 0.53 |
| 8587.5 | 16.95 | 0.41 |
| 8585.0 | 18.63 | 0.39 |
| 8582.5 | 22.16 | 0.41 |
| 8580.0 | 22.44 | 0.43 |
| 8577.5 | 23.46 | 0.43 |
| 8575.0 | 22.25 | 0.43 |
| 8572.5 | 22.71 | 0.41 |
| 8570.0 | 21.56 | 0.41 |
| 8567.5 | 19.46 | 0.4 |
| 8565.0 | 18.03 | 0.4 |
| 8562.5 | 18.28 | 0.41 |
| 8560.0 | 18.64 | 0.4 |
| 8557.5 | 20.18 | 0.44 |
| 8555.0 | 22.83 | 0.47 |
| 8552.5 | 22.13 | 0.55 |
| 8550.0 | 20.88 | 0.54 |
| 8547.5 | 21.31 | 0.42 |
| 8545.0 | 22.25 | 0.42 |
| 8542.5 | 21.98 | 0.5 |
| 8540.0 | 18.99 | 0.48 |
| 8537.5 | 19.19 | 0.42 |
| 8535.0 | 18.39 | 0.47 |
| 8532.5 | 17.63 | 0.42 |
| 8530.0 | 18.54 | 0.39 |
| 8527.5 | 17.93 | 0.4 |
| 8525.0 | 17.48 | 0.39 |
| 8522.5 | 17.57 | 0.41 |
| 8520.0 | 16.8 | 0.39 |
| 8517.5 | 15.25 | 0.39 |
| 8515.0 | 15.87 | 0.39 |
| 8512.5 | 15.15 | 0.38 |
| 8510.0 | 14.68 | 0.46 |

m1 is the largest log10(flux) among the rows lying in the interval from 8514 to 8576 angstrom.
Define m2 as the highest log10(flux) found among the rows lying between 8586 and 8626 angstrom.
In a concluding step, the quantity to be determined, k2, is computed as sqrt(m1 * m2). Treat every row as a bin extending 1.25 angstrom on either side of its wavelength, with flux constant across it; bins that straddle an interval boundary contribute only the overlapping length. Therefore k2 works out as 1.29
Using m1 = 1.36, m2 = 1.23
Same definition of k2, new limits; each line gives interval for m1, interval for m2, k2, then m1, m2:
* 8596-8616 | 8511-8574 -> 1.27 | 1.19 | 1.36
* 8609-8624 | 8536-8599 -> 1.28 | 1.19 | 1.37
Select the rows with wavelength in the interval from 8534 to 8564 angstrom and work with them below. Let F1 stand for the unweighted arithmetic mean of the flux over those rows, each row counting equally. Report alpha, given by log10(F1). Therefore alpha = 1.31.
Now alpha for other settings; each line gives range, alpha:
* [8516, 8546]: 1.27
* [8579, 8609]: 1.23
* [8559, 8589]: 1.31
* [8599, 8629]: 1.17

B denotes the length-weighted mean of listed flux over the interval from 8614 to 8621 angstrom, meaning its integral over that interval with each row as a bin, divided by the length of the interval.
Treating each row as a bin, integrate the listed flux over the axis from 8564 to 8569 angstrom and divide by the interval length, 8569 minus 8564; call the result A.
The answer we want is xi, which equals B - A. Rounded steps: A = 18.9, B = 15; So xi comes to -4.3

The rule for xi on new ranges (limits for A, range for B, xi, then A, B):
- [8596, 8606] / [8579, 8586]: 5.8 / 15.3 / 21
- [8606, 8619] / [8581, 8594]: 3.6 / 14.5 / 18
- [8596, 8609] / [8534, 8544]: 4.5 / 15.2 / 20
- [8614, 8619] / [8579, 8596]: 4.1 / 14.3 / 18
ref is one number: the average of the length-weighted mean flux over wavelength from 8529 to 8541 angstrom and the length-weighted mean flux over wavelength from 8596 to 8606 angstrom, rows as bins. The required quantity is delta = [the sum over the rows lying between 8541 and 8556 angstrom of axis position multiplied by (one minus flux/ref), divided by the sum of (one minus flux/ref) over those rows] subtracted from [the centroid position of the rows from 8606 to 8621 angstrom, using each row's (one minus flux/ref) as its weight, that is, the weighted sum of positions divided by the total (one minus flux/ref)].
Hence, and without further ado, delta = 64.8 angstrom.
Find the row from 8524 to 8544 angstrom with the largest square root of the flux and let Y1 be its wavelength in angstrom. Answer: 8542.5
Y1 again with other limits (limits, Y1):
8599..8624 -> 8602.5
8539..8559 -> 8555.0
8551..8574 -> 8555.0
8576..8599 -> 8577.5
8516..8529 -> 8527.5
